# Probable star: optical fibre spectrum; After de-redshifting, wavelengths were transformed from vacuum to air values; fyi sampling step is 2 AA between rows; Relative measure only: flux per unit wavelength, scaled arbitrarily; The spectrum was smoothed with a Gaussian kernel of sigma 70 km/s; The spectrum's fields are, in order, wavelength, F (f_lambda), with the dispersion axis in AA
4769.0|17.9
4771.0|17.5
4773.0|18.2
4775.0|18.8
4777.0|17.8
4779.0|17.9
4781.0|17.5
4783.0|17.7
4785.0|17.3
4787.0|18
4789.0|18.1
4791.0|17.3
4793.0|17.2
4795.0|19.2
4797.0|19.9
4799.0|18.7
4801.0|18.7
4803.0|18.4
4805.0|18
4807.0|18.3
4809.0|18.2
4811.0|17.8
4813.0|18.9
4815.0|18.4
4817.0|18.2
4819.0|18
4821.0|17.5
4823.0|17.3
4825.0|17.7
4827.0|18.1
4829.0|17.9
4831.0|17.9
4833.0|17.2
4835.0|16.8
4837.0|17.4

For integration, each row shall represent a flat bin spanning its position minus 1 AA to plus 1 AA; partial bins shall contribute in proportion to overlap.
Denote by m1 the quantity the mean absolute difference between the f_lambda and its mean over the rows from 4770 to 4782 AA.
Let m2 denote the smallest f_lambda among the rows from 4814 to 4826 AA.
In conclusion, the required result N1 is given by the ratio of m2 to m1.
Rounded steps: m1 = 0.367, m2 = 17.3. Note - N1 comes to 47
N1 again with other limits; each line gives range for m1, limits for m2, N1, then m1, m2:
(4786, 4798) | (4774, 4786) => 20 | 0.844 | 17.3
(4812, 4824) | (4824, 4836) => 37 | 0.450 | 16.8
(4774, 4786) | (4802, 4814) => 52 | 0.344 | 17.8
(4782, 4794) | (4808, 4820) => 53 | 0.333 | 17.8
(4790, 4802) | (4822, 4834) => 21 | 0.833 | 17.2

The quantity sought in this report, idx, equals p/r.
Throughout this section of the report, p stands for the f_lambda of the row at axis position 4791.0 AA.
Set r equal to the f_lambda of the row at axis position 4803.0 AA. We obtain 0.94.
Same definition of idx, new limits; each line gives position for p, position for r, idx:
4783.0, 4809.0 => 0.97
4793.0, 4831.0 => 0.96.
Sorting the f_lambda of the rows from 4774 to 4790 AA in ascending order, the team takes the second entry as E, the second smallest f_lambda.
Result 17.5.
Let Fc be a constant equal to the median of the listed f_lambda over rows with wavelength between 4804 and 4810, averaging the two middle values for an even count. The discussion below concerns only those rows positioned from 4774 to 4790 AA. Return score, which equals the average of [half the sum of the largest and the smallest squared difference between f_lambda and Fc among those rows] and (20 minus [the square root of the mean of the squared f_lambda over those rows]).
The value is 1.3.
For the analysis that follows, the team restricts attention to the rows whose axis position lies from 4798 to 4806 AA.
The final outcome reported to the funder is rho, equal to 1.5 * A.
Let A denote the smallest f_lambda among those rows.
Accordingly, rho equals 27.0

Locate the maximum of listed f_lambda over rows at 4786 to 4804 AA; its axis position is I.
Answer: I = 4797.0 AA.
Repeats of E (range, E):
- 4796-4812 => 18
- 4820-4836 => 17.2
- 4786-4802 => 17.3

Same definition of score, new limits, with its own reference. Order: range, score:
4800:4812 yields 0.9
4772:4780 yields 1.0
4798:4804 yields 0.8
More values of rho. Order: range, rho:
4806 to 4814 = 26.7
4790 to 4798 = 25.8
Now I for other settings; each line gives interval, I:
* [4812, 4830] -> 4813.0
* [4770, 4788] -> 4775.0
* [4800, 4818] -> 4813.0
